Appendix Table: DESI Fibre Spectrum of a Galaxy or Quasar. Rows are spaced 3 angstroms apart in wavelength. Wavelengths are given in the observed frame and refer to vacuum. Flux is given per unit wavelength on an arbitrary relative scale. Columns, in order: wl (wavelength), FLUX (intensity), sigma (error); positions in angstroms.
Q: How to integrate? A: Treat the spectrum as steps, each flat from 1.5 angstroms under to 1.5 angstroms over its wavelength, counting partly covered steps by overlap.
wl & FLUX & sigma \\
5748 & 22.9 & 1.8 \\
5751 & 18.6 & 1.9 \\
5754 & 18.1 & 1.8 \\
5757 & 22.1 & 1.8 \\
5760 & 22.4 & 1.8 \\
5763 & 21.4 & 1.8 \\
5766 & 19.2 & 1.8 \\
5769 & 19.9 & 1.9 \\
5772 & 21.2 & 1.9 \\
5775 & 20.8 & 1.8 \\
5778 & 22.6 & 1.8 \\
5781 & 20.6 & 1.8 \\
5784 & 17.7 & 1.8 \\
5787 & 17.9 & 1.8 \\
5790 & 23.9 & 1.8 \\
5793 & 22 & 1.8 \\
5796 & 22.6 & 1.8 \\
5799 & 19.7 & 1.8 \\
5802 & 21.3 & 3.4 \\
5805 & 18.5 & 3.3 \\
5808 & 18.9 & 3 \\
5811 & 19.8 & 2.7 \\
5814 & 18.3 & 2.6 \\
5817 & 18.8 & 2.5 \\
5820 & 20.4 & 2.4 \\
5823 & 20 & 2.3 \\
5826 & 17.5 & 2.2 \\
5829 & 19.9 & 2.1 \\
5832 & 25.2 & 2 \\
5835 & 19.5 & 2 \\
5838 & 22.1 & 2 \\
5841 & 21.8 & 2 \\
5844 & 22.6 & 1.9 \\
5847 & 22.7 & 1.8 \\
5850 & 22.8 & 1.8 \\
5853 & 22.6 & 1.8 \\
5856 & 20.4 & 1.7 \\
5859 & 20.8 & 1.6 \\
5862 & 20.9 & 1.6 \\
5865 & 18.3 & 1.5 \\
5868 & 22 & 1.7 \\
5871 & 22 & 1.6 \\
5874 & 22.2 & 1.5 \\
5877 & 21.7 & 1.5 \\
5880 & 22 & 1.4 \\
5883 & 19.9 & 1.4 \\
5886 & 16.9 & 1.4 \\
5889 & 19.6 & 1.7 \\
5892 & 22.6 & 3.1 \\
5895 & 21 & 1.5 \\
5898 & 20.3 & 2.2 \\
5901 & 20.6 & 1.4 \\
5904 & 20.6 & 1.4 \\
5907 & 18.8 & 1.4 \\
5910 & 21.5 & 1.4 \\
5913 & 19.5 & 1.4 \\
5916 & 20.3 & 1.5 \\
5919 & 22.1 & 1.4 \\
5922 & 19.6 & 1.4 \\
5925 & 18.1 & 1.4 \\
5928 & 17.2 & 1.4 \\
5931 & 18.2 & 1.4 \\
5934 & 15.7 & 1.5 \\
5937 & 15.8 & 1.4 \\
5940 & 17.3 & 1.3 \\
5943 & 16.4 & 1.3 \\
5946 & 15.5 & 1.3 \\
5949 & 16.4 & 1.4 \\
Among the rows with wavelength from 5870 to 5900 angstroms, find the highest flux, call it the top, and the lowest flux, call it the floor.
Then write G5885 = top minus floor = 5.7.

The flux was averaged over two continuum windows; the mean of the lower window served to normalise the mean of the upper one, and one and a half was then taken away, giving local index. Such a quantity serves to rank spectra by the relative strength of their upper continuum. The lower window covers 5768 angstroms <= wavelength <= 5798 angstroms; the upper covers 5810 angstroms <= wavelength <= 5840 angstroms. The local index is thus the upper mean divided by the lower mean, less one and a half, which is -0.54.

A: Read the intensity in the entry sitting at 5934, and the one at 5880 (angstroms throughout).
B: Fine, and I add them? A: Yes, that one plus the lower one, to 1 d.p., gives 37.7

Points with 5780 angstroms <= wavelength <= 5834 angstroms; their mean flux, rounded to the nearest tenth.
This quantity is 20.2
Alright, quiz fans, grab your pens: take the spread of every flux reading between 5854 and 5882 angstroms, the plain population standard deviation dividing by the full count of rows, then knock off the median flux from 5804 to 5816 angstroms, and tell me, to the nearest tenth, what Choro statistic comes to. -17.5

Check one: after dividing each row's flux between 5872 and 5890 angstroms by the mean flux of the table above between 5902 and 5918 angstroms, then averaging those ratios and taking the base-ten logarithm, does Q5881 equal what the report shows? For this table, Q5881 0.005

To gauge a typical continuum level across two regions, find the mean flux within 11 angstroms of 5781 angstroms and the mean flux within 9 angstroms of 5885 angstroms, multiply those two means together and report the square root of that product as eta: 20.6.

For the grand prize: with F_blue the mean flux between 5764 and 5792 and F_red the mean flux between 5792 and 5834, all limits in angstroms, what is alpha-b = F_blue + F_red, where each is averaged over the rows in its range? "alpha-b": 40.6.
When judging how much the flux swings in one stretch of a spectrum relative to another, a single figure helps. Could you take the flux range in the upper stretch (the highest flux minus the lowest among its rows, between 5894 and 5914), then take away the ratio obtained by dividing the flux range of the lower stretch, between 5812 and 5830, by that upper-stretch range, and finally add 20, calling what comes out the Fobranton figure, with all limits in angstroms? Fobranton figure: 22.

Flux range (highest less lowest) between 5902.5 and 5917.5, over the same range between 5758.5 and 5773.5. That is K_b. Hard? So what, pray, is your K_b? 0.84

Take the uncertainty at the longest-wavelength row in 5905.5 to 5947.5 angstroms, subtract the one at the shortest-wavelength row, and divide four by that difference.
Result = -40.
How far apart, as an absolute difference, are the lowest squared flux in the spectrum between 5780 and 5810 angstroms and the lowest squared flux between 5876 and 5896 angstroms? 28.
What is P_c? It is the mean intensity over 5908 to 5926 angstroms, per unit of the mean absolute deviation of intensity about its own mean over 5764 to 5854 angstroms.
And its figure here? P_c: 12.4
